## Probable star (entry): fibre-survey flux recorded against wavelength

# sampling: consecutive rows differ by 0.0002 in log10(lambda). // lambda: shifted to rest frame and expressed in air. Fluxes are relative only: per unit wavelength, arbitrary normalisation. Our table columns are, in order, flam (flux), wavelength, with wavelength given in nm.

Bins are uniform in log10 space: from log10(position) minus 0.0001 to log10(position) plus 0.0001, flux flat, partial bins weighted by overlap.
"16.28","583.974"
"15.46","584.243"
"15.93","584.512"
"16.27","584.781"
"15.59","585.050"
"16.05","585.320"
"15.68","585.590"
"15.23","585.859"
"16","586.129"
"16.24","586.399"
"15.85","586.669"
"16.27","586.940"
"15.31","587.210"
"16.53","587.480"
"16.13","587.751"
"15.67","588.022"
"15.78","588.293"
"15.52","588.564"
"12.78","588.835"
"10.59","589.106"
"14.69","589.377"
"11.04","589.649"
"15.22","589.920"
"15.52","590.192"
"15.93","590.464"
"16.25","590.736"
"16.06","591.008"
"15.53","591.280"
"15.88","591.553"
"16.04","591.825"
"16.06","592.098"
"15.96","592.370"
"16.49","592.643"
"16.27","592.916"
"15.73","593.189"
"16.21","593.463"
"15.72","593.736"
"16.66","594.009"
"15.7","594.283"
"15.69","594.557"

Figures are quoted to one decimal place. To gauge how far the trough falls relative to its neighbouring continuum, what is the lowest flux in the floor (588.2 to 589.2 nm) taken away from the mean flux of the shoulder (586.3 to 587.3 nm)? 5.3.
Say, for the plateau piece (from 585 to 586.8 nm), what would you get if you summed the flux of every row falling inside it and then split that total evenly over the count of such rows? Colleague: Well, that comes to 15.8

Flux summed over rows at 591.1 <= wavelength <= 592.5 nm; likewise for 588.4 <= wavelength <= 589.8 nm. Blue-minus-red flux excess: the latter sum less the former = -15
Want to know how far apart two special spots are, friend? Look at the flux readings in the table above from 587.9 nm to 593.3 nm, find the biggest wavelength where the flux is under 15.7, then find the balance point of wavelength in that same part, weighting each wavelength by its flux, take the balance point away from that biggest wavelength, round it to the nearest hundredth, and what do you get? 0.60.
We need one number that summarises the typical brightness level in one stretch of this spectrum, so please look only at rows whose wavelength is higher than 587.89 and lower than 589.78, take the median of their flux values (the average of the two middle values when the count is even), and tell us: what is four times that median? 59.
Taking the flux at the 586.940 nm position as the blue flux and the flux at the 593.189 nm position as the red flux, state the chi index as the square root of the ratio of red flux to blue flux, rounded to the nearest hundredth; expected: 0.98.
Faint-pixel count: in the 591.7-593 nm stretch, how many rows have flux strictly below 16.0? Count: 1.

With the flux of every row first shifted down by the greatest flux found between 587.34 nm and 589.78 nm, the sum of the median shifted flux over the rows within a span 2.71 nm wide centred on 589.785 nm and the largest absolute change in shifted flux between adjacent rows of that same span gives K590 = 3.0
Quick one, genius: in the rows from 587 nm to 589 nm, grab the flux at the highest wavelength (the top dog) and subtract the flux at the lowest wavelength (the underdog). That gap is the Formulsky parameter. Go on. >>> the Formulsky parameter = -2.5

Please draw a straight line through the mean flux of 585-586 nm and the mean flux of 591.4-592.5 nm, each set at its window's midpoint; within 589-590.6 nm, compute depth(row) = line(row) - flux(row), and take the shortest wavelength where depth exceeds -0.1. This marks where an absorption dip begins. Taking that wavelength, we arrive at 589.106 nm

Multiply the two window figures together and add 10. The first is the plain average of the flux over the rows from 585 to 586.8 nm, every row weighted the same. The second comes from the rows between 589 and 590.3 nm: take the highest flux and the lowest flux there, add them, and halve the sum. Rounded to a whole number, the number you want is 216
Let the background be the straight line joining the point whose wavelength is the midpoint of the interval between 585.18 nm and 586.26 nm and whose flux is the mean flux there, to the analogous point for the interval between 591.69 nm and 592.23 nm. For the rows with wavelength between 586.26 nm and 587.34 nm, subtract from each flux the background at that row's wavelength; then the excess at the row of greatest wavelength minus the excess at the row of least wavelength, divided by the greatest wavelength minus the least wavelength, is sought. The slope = -1.2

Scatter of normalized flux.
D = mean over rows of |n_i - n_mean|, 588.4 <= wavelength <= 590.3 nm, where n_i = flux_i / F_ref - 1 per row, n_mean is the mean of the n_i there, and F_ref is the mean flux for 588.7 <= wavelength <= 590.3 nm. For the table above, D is 0.14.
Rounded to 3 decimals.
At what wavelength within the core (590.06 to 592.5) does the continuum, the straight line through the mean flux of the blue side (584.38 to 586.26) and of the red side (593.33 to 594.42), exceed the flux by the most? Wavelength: 591.280 nm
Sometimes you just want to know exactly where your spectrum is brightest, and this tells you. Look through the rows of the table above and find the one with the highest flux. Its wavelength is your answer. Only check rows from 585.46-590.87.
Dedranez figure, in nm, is 587.480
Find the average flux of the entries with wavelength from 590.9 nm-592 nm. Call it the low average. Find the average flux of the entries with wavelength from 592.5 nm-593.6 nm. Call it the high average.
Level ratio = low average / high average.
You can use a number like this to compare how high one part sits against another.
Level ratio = 0.982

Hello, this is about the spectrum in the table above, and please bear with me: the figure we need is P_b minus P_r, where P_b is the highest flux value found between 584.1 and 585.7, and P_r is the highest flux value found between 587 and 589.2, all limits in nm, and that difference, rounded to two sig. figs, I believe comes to -0.26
